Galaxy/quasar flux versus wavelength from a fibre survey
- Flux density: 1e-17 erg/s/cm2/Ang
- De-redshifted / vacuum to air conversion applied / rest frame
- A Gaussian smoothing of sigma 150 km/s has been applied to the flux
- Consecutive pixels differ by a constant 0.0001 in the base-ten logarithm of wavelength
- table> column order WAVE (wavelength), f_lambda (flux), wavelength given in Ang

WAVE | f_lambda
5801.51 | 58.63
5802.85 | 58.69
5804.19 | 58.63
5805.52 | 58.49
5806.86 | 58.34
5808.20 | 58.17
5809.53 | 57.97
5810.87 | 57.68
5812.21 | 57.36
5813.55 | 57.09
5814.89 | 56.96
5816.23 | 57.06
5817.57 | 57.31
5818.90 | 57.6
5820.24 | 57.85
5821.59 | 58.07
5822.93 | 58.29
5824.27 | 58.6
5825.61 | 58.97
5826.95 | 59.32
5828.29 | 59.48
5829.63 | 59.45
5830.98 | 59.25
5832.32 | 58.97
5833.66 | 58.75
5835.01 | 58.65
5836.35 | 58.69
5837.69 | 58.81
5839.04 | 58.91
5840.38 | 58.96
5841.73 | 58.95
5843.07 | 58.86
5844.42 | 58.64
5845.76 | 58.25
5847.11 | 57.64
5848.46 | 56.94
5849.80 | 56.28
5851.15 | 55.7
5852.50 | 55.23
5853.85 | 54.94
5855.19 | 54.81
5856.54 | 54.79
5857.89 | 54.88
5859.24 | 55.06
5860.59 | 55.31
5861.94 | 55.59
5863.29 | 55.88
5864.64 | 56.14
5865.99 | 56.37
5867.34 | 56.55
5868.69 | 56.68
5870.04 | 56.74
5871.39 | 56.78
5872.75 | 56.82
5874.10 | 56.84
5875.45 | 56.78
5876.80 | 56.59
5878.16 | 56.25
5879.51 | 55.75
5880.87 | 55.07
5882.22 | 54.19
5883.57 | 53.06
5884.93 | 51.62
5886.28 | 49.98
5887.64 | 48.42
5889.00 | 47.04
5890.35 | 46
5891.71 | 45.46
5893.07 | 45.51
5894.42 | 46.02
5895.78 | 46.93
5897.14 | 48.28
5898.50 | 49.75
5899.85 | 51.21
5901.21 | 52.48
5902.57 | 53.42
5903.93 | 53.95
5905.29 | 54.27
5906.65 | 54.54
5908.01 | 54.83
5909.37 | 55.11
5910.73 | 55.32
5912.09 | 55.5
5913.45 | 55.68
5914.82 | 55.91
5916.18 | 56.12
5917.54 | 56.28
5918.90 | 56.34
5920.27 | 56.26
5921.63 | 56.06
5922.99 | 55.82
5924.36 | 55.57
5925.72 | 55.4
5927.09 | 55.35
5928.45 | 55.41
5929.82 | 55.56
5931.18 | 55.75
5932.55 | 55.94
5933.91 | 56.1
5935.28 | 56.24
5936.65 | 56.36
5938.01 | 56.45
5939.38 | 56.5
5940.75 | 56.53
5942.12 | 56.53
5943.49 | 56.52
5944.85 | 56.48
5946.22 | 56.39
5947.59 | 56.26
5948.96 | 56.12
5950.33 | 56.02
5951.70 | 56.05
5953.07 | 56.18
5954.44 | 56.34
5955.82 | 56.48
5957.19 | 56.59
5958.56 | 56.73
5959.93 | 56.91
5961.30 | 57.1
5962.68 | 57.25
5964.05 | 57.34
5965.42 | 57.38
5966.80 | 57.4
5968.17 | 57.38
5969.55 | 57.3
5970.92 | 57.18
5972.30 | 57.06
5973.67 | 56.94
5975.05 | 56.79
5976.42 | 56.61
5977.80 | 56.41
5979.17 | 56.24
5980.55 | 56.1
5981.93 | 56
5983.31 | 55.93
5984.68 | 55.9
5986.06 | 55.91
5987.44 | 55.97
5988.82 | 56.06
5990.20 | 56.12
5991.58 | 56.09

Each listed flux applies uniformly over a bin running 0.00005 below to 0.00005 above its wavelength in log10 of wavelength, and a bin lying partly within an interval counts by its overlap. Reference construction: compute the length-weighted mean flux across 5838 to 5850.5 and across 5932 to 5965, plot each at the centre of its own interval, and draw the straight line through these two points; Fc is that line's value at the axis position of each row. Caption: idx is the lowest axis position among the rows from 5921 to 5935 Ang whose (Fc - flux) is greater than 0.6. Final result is 5921.63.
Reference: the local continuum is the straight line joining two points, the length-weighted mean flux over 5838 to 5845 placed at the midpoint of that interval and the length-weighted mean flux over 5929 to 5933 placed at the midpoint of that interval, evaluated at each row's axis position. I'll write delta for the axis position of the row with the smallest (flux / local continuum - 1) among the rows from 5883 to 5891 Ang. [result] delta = 5890.35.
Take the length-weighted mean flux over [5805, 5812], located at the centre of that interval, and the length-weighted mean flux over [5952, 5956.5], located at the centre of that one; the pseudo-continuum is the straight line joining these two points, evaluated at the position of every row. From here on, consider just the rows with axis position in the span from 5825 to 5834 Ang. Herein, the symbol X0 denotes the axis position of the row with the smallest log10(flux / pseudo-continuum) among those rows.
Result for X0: 5833.66 Ang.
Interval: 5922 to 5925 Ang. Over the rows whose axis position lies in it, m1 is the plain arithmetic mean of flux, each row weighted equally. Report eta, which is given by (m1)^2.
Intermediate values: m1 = 55.7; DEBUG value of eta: 3102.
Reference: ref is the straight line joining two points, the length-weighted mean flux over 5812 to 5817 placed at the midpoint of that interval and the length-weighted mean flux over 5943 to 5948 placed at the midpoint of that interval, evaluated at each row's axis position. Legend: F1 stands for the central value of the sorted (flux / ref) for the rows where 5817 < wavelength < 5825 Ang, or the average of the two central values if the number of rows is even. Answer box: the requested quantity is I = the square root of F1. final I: 1.01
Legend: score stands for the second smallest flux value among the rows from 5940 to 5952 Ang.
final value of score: 56.05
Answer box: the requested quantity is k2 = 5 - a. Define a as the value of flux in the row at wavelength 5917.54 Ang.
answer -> -51.3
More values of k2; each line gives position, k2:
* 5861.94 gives -50.6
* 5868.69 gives -51.7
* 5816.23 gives -52.1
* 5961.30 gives -52.1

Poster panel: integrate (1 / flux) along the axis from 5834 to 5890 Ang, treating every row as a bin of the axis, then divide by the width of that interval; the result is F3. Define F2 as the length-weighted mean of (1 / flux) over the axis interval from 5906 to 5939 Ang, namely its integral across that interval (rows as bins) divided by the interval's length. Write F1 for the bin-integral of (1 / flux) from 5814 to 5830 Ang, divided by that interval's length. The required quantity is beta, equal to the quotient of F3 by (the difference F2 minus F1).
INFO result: 24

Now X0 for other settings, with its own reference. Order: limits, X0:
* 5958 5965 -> 5958.56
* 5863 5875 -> 5863.29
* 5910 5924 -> 5910.73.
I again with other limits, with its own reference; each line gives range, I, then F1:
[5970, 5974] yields 1.01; 1.012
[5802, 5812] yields 1.01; 1.022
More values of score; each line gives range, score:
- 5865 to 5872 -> 56.55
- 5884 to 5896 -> 45.51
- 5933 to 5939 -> 56.24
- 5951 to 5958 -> 56.18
